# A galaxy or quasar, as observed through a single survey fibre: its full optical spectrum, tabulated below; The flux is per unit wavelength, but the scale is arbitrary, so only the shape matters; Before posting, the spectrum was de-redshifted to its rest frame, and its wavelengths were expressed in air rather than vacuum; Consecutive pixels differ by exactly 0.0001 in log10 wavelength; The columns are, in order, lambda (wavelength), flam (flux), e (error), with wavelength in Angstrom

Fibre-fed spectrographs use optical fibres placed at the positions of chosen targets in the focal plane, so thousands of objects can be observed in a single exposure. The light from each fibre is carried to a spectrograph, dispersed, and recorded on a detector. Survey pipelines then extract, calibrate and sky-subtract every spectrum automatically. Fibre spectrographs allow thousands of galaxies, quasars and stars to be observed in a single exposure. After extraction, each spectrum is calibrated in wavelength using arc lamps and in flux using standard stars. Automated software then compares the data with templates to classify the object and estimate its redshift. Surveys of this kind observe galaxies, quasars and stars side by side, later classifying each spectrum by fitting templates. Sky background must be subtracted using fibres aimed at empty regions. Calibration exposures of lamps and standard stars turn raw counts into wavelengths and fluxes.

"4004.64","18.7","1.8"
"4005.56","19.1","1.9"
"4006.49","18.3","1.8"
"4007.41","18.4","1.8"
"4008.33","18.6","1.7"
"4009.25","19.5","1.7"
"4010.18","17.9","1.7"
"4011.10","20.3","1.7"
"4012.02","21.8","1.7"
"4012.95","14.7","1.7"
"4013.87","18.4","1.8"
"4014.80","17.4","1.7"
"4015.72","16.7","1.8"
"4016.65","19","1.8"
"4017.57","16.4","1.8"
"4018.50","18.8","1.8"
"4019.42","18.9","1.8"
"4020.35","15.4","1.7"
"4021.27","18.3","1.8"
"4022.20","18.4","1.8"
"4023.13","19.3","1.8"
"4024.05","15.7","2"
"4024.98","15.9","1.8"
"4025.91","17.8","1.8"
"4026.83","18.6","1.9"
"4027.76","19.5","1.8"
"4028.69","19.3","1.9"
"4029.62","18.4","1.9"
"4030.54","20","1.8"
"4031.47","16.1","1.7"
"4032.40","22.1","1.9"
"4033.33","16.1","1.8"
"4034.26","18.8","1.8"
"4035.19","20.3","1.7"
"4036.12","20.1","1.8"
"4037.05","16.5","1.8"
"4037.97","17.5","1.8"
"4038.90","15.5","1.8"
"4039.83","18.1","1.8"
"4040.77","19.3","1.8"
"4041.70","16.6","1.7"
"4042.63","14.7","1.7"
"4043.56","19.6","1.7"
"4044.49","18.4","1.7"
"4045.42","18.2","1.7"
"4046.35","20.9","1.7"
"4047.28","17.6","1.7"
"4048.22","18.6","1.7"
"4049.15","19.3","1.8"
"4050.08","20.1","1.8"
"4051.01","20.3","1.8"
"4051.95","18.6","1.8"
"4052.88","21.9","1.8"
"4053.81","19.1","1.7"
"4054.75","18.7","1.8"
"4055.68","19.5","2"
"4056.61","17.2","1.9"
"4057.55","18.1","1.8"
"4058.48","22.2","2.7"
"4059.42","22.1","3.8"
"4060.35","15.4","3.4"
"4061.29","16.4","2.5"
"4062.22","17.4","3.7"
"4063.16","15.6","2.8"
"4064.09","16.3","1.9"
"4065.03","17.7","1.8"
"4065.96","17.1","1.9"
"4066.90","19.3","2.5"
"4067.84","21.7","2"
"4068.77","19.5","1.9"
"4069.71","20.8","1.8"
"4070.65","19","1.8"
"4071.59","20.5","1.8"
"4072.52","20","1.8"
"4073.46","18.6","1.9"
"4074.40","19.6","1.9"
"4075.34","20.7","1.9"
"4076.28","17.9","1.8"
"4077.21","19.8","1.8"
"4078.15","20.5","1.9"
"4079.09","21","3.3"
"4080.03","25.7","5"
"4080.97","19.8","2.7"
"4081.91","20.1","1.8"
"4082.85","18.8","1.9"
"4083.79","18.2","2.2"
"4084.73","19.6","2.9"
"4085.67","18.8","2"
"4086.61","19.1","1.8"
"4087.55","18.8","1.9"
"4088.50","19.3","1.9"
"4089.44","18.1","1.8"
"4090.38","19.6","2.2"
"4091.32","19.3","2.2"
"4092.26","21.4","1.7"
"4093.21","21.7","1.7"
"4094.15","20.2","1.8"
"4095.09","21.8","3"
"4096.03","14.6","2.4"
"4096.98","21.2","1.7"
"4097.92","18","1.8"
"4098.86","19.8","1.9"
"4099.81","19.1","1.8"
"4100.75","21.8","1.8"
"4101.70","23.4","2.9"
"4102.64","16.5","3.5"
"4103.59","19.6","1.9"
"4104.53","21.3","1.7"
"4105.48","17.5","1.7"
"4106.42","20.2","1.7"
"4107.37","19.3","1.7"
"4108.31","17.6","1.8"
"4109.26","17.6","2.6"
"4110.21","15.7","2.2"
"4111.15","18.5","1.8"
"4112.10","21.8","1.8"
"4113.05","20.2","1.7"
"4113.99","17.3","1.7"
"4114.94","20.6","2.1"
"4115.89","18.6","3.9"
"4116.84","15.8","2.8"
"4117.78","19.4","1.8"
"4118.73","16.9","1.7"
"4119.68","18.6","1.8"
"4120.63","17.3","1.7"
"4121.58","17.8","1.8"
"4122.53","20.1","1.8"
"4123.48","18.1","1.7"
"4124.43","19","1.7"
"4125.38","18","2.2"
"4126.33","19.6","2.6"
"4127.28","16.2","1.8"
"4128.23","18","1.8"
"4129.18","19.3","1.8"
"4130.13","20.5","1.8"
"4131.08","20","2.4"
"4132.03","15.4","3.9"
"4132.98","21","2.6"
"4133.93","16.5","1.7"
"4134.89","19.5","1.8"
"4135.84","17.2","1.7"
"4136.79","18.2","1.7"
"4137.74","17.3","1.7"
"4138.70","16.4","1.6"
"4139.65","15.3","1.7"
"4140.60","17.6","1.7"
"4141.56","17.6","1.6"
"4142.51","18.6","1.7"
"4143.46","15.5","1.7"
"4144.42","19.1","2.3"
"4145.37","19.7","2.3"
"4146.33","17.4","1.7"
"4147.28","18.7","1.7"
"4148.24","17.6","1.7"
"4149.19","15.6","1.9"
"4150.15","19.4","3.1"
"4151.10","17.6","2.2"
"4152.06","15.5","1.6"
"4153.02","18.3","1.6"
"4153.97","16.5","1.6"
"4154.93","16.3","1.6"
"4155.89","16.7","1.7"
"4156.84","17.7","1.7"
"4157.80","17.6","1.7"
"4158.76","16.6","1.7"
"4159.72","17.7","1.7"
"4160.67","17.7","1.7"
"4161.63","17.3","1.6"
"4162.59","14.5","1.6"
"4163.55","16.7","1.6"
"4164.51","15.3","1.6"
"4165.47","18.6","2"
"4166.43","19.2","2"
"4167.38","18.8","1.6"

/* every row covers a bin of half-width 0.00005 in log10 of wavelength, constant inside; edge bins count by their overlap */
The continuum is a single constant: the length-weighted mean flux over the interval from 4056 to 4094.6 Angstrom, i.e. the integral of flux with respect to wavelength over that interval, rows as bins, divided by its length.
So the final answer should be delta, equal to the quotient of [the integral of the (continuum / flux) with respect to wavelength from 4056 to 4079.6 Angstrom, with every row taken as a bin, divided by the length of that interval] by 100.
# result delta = 0.0103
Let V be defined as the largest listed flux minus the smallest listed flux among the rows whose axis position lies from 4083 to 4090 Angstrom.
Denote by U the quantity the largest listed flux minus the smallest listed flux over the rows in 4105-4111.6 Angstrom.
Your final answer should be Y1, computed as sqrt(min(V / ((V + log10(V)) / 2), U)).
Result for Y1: 1.34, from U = 4.5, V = 1.5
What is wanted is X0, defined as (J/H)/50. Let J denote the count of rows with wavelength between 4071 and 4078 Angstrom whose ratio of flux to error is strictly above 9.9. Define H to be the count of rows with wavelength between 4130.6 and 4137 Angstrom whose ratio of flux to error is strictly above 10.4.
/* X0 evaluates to 0.06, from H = 2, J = 6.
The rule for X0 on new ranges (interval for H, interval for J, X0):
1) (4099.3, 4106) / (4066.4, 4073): 0.04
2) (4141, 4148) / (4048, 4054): 0.05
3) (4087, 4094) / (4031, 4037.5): 0.04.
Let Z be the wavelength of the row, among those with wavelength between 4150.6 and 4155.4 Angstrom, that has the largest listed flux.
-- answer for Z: 4153.02 Angstrom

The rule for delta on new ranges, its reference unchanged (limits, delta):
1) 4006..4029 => 0.0108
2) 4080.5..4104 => 0.0100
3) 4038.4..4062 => 0.0105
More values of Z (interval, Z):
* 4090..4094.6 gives 4093.21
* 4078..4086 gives 4080.03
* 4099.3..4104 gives 4101.70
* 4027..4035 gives 4032.40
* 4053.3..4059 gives 4058.48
